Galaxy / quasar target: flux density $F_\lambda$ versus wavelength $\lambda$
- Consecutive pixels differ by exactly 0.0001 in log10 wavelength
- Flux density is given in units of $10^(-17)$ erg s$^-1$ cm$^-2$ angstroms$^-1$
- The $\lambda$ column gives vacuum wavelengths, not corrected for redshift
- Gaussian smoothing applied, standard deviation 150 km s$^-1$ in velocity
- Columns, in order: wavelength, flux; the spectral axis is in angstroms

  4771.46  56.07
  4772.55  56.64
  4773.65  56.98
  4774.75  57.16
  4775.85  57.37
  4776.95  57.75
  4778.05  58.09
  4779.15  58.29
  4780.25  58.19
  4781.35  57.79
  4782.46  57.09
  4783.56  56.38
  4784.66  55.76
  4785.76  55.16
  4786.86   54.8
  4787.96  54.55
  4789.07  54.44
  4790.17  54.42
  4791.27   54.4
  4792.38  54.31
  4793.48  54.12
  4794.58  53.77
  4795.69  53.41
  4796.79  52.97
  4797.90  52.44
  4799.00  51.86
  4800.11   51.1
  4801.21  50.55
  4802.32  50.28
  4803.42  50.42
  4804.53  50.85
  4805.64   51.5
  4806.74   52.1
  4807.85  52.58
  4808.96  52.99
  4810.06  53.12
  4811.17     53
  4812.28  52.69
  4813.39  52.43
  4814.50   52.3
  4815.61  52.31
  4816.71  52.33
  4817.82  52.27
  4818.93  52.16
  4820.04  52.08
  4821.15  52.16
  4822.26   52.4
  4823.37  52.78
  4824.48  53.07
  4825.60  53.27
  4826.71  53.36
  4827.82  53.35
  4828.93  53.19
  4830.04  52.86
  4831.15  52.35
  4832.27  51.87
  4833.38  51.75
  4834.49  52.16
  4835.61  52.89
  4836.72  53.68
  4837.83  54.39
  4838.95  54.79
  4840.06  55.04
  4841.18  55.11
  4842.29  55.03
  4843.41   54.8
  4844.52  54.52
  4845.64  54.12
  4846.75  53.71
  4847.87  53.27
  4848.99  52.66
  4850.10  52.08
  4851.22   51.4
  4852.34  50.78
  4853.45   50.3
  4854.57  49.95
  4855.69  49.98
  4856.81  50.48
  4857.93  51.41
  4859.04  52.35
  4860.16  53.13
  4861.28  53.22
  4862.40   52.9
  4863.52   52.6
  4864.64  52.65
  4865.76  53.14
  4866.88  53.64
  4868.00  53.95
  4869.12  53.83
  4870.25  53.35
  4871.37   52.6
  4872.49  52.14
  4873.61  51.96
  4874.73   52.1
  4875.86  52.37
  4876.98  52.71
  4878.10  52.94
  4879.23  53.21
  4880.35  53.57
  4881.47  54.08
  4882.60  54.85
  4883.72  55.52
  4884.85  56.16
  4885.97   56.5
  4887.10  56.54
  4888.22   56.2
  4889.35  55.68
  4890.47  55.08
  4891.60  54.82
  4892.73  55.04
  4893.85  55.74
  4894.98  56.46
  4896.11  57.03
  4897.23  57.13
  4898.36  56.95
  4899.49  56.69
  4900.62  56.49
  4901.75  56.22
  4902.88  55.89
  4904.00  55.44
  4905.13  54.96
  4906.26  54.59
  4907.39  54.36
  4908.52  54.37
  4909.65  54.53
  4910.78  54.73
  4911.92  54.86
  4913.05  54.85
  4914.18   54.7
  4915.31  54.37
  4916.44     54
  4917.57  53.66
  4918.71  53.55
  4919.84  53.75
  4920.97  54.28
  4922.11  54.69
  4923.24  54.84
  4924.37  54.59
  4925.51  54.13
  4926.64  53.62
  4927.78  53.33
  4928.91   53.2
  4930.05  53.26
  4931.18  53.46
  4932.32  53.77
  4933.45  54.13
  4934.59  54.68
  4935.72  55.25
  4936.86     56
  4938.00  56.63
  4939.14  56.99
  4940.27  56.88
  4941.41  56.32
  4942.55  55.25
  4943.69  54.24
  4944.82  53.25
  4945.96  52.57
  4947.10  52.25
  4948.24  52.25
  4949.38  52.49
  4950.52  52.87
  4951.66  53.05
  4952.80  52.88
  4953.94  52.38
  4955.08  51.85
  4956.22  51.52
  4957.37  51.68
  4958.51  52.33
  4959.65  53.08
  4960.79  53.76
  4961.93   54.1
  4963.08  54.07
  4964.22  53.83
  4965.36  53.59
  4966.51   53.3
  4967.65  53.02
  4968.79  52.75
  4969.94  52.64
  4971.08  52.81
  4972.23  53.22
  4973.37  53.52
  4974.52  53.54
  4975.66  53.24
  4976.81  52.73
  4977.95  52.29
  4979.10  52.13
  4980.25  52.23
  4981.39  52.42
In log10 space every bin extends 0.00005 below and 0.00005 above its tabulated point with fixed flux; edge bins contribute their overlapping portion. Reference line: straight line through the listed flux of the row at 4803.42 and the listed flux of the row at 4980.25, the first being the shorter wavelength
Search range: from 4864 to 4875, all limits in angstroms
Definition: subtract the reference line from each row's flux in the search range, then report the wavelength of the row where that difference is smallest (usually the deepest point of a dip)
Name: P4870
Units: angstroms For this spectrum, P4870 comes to 4873.61 angstroms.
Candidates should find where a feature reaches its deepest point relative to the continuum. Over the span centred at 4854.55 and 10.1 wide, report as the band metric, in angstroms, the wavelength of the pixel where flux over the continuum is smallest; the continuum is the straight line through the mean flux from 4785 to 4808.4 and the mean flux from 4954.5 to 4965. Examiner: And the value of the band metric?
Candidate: 4854.57 angstroms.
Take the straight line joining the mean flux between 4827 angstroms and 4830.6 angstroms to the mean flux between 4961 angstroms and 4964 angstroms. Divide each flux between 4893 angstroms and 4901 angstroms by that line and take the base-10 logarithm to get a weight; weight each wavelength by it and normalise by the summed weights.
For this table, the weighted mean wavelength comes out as 4897.4 angstroms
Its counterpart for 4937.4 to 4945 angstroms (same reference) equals 4939.8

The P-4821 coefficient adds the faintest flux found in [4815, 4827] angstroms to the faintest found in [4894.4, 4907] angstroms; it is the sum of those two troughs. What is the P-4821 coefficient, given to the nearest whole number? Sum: 107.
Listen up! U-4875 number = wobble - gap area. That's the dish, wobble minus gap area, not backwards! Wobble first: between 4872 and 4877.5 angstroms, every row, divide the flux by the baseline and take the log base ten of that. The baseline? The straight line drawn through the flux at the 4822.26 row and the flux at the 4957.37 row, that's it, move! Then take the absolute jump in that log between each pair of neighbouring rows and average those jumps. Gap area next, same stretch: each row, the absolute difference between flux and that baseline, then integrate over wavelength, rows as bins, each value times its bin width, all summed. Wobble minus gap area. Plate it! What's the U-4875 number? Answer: -1.2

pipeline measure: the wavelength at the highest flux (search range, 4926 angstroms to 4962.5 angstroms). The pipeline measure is 4939.14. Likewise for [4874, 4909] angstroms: 4897.23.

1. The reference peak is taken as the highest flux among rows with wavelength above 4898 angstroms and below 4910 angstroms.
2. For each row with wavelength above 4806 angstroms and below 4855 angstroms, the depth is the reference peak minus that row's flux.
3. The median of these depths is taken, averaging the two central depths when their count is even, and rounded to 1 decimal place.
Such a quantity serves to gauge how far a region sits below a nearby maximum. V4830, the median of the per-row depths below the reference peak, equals 4.2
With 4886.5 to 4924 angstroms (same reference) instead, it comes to 2.1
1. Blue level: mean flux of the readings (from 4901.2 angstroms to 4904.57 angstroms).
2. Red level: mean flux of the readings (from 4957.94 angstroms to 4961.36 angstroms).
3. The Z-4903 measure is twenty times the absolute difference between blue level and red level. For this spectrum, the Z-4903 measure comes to 56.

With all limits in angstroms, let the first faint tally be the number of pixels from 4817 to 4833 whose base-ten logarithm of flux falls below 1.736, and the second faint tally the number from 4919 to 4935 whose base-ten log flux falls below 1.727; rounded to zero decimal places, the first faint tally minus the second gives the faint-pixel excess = 11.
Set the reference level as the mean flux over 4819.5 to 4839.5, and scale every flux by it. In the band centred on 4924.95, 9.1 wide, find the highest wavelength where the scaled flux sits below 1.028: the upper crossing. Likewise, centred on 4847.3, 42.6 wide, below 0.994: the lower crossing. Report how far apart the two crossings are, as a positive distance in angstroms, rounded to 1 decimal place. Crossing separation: 69.9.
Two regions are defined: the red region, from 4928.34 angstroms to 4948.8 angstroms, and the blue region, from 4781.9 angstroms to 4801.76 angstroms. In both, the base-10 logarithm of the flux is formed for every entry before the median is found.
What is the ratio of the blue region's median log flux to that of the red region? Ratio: 1.001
